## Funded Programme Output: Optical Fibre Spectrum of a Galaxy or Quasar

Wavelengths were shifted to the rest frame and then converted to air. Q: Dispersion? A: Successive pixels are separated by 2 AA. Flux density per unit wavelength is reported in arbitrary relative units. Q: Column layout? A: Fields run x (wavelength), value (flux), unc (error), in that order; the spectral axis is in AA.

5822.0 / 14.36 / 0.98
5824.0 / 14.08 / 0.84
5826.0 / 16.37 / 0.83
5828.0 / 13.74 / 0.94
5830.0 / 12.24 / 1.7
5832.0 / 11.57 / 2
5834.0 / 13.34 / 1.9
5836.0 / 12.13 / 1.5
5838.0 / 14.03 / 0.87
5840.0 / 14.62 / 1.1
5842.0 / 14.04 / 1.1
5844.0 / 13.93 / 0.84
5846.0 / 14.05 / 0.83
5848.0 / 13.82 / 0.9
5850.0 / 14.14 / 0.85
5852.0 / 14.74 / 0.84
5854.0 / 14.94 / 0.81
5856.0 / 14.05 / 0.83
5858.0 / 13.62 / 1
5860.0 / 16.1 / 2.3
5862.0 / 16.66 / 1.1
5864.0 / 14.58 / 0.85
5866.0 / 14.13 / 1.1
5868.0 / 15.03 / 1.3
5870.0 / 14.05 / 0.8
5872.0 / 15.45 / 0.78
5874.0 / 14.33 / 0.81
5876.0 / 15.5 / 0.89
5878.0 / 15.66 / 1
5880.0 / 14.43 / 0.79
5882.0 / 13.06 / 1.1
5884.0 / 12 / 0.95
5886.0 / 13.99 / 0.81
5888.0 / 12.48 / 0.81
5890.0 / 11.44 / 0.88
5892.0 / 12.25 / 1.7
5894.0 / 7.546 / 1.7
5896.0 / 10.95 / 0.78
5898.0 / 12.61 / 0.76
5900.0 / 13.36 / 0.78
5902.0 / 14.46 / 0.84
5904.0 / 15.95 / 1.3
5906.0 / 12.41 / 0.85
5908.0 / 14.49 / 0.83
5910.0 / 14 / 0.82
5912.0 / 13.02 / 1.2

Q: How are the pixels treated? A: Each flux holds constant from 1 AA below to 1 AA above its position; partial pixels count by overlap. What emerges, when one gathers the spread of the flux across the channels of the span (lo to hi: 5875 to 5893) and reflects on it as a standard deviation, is 1.5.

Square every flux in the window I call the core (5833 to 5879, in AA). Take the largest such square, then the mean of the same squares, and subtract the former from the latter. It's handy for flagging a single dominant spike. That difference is -67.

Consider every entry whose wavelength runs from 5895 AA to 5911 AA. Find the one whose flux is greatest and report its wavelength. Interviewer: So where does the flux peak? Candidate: 5904.0 AA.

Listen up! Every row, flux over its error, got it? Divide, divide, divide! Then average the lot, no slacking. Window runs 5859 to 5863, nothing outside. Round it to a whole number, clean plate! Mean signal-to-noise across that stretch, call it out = 11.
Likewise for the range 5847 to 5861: 15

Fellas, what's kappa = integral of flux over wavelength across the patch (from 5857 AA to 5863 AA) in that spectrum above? 93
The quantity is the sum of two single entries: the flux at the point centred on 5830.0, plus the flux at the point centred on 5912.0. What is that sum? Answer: 25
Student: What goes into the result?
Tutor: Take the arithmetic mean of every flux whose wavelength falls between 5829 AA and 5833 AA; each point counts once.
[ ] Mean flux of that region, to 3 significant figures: 11.9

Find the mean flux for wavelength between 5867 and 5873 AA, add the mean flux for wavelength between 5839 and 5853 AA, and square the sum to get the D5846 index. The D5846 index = 843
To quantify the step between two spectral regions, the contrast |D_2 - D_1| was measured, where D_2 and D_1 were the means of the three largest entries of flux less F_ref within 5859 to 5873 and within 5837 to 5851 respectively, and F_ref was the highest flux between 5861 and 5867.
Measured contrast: 1.80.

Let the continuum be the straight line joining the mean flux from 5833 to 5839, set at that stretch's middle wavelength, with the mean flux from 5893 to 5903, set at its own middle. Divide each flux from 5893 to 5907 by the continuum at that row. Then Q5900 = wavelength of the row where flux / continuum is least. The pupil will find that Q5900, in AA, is 5894.0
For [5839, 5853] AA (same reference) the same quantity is 5848.0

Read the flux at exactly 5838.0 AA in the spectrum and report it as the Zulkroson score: 14.03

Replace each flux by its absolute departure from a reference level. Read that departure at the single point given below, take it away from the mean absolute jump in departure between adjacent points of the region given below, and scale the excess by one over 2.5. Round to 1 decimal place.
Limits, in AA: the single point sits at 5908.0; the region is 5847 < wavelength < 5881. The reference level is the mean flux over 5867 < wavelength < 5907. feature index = -0.1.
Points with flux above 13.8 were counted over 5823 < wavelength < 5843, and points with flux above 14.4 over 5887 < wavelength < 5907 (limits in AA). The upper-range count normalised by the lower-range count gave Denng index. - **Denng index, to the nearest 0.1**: 0.4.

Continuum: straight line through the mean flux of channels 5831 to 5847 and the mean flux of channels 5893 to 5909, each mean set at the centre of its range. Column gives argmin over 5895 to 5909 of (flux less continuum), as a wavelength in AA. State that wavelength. 5896.0 AA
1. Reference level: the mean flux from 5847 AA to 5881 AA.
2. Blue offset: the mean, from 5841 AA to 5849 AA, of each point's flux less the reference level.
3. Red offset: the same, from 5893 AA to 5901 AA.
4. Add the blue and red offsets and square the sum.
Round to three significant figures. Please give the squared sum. 20.1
